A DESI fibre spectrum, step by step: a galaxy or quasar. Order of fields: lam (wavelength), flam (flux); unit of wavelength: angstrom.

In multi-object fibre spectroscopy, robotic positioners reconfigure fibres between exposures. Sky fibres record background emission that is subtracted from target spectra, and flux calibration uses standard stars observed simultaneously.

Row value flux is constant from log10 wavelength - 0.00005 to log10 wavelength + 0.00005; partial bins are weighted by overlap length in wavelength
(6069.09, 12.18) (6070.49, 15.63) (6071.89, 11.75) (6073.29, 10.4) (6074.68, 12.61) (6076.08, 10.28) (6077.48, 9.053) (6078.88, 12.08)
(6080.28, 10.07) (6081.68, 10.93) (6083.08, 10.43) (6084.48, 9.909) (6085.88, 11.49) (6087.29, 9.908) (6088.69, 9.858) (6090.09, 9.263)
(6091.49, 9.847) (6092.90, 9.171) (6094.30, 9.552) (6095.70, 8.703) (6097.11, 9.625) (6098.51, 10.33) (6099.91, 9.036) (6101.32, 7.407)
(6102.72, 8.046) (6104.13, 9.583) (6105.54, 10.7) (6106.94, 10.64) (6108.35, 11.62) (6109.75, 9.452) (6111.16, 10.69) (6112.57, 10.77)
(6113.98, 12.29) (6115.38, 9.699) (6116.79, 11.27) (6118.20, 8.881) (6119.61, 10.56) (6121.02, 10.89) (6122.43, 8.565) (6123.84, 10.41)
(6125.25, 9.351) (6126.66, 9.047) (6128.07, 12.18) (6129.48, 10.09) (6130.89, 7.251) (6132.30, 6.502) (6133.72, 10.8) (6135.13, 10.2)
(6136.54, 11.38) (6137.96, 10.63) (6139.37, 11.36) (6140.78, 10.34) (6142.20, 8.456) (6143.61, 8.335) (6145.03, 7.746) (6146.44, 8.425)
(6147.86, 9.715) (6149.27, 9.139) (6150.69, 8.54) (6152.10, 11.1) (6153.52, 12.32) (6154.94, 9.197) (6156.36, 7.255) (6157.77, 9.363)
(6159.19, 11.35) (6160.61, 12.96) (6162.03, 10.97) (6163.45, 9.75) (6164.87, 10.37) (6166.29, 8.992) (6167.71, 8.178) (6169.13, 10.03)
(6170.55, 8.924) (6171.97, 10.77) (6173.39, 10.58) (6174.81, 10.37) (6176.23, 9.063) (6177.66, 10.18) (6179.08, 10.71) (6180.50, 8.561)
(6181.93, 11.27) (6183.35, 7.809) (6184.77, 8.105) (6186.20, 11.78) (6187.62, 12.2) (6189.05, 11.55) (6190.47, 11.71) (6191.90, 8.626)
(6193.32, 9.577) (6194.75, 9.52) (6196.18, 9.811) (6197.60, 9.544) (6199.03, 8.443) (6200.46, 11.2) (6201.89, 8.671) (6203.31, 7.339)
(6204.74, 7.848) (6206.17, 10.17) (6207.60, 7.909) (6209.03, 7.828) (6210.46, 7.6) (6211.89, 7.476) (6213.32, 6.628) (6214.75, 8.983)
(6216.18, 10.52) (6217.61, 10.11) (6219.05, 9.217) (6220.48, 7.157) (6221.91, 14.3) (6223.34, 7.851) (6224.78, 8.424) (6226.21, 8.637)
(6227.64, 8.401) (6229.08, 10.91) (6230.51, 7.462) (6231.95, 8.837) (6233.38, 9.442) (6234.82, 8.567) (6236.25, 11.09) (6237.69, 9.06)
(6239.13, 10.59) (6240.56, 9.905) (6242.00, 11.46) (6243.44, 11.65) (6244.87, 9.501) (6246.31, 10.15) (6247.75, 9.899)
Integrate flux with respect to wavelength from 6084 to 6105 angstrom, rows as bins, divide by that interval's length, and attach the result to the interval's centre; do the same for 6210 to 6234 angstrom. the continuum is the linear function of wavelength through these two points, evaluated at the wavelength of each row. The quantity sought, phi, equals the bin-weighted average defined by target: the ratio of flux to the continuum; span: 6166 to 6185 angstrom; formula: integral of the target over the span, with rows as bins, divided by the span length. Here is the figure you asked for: 1.05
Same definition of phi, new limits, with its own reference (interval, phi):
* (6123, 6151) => 1.02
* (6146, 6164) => 1.09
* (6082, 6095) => 1.05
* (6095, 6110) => 1.02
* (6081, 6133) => 1.05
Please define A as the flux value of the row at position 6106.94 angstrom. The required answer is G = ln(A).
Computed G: 2.36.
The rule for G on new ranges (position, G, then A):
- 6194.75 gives 2.25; 9.52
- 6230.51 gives 2.01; 7.462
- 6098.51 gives 2.34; 10.33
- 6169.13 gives 2.31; 10.03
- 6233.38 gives 2.25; 9.442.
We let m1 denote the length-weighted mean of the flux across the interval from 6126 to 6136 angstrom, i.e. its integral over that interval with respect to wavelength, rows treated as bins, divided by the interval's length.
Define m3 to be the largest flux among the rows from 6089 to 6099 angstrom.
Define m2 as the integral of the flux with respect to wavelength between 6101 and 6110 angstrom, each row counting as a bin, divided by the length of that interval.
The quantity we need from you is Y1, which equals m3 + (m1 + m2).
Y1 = 29.6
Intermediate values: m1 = 9.5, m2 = 9.7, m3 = 10.33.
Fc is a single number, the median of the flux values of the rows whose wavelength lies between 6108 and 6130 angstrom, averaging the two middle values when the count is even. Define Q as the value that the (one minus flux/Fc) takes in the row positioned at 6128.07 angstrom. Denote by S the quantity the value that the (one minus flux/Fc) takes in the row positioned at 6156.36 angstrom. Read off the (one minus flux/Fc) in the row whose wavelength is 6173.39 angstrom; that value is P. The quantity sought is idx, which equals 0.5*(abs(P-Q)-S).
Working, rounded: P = -0.01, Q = -0.16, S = 0.31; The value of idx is -0.08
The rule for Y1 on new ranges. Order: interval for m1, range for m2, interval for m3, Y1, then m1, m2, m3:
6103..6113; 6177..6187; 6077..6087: 32.3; 10.4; 9.8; 12.08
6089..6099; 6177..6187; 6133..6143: 30.7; 9.5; 9.8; 11.38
